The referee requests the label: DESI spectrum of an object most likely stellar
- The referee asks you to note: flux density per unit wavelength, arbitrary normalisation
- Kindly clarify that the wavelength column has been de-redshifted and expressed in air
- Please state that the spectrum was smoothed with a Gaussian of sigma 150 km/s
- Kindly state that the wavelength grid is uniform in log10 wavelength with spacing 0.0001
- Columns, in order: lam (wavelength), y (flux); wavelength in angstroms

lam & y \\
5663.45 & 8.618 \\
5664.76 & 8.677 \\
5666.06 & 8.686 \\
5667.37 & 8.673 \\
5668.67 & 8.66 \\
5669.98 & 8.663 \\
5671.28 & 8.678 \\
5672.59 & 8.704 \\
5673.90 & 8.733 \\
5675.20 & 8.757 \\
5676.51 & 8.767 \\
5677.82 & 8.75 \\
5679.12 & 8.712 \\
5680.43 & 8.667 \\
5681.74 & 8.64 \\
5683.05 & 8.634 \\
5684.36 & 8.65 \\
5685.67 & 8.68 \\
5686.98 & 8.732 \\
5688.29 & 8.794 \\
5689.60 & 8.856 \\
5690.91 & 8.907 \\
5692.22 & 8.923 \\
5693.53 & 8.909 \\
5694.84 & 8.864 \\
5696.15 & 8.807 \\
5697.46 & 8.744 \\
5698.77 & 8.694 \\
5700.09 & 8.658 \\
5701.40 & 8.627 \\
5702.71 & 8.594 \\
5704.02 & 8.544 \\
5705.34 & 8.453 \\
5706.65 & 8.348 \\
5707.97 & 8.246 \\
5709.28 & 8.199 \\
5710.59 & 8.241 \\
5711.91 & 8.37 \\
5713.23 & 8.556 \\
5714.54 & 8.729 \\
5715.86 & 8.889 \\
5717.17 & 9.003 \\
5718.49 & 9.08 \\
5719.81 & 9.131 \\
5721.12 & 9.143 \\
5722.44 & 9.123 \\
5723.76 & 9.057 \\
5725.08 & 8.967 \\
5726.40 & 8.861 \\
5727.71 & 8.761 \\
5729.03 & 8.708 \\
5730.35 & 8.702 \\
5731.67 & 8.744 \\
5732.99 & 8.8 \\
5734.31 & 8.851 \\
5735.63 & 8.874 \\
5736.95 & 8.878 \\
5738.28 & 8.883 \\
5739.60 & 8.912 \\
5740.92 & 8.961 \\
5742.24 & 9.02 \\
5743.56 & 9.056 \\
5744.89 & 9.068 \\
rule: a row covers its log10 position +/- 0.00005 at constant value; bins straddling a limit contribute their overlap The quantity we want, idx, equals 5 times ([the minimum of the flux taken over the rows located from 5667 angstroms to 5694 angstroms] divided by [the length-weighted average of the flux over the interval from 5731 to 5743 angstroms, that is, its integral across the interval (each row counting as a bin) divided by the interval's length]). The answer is 4.9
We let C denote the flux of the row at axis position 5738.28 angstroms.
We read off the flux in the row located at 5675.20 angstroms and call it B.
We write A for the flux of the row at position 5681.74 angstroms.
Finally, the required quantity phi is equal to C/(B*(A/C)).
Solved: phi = 1.04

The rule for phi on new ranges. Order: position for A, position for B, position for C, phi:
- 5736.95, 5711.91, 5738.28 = 1.06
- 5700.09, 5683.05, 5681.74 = 1.00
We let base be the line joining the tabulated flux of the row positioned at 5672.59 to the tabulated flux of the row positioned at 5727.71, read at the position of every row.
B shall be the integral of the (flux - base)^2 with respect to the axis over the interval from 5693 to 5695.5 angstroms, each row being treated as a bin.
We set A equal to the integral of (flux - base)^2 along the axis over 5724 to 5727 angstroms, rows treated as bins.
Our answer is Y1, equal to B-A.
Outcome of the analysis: -0.04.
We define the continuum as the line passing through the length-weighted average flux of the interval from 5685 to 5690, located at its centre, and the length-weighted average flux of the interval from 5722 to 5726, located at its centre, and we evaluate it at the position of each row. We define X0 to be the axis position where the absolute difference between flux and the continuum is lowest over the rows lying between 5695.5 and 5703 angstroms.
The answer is 5696.15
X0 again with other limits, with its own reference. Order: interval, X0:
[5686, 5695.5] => 5686.98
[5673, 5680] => 5679.12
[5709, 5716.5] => 5715.86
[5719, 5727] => 5723.76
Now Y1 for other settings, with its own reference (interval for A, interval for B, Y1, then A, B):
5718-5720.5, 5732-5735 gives -0.31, 0.32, 0.011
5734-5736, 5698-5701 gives -0.01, 0.02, 0.012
